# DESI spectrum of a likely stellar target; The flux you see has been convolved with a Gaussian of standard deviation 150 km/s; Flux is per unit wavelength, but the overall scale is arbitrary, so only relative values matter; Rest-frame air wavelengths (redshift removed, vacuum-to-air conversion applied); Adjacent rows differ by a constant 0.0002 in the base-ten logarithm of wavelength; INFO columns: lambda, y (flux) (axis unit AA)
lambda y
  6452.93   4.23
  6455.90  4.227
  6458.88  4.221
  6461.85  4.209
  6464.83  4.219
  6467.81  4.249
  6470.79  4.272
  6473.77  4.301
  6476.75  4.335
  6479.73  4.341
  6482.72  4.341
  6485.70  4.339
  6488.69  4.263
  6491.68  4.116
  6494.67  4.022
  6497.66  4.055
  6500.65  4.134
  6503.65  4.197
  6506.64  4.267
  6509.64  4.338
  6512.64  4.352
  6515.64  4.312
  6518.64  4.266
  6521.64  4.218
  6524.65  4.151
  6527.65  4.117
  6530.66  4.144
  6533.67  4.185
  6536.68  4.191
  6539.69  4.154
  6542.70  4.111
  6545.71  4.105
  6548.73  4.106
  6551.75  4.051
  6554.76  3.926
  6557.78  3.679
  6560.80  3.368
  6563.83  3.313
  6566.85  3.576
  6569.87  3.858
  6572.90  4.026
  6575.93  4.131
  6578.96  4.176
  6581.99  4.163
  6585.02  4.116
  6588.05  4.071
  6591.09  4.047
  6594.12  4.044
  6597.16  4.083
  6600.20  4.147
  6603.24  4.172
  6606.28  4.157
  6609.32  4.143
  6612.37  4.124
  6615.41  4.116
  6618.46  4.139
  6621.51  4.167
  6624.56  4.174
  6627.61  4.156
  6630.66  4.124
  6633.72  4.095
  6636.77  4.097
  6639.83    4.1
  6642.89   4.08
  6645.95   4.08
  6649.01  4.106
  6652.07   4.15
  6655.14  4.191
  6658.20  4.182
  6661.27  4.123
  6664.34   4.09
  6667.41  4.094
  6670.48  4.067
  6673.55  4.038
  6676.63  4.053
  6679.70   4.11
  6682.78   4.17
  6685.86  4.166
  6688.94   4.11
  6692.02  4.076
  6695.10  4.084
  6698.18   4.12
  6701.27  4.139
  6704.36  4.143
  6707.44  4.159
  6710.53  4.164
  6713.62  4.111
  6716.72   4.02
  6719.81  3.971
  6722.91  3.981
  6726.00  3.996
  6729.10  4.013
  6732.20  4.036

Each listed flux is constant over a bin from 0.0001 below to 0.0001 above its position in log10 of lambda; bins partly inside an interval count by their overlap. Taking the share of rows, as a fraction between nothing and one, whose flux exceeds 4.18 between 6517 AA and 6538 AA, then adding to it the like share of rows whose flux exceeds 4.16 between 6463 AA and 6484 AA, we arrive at 1.6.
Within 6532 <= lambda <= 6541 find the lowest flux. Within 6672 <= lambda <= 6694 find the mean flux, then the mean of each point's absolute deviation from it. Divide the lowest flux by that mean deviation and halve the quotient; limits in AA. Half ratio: 51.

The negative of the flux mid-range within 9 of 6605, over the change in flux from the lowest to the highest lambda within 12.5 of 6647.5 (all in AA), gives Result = -49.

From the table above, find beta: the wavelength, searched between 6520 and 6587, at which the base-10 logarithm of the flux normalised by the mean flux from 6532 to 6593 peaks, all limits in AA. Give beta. 6521.64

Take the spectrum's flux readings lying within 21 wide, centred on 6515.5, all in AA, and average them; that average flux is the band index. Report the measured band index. 4.27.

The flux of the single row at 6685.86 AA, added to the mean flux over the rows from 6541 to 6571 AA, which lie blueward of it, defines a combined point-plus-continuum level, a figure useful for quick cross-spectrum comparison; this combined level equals 7.98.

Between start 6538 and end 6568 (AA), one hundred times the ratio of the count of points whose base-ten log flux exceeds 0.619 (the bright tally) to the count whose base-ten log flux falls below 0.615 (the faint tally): 0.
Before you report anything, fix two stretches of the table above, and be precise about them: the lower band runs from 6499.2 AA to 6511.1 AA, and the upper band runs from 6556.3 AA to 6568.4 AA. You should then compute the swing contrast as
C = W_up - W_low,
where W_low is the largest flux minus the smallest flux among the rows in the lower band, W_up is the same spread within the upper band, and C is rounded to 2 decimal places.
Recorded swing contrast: 0.16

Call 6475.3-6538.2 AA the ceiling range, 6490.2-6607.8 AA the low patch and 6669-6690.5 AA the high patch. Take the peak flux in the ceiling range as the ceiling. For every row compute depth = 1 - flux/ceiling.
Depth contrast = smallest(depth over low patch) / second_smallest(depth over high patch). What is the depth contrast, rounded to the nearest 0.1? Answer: 0.0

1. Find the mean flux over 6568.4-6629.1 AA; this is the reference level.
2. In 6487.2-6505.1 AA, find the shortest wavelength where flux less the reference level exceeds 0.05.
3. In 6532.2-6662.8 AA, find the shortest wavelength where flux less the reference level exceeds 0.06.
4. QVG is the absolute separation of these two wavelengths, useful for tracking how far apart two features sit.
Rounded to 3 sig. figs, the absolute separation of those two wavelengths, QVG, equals 45.0 AA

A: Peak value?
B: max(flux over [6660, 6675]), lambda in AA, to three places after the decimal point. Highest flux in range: 4.123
